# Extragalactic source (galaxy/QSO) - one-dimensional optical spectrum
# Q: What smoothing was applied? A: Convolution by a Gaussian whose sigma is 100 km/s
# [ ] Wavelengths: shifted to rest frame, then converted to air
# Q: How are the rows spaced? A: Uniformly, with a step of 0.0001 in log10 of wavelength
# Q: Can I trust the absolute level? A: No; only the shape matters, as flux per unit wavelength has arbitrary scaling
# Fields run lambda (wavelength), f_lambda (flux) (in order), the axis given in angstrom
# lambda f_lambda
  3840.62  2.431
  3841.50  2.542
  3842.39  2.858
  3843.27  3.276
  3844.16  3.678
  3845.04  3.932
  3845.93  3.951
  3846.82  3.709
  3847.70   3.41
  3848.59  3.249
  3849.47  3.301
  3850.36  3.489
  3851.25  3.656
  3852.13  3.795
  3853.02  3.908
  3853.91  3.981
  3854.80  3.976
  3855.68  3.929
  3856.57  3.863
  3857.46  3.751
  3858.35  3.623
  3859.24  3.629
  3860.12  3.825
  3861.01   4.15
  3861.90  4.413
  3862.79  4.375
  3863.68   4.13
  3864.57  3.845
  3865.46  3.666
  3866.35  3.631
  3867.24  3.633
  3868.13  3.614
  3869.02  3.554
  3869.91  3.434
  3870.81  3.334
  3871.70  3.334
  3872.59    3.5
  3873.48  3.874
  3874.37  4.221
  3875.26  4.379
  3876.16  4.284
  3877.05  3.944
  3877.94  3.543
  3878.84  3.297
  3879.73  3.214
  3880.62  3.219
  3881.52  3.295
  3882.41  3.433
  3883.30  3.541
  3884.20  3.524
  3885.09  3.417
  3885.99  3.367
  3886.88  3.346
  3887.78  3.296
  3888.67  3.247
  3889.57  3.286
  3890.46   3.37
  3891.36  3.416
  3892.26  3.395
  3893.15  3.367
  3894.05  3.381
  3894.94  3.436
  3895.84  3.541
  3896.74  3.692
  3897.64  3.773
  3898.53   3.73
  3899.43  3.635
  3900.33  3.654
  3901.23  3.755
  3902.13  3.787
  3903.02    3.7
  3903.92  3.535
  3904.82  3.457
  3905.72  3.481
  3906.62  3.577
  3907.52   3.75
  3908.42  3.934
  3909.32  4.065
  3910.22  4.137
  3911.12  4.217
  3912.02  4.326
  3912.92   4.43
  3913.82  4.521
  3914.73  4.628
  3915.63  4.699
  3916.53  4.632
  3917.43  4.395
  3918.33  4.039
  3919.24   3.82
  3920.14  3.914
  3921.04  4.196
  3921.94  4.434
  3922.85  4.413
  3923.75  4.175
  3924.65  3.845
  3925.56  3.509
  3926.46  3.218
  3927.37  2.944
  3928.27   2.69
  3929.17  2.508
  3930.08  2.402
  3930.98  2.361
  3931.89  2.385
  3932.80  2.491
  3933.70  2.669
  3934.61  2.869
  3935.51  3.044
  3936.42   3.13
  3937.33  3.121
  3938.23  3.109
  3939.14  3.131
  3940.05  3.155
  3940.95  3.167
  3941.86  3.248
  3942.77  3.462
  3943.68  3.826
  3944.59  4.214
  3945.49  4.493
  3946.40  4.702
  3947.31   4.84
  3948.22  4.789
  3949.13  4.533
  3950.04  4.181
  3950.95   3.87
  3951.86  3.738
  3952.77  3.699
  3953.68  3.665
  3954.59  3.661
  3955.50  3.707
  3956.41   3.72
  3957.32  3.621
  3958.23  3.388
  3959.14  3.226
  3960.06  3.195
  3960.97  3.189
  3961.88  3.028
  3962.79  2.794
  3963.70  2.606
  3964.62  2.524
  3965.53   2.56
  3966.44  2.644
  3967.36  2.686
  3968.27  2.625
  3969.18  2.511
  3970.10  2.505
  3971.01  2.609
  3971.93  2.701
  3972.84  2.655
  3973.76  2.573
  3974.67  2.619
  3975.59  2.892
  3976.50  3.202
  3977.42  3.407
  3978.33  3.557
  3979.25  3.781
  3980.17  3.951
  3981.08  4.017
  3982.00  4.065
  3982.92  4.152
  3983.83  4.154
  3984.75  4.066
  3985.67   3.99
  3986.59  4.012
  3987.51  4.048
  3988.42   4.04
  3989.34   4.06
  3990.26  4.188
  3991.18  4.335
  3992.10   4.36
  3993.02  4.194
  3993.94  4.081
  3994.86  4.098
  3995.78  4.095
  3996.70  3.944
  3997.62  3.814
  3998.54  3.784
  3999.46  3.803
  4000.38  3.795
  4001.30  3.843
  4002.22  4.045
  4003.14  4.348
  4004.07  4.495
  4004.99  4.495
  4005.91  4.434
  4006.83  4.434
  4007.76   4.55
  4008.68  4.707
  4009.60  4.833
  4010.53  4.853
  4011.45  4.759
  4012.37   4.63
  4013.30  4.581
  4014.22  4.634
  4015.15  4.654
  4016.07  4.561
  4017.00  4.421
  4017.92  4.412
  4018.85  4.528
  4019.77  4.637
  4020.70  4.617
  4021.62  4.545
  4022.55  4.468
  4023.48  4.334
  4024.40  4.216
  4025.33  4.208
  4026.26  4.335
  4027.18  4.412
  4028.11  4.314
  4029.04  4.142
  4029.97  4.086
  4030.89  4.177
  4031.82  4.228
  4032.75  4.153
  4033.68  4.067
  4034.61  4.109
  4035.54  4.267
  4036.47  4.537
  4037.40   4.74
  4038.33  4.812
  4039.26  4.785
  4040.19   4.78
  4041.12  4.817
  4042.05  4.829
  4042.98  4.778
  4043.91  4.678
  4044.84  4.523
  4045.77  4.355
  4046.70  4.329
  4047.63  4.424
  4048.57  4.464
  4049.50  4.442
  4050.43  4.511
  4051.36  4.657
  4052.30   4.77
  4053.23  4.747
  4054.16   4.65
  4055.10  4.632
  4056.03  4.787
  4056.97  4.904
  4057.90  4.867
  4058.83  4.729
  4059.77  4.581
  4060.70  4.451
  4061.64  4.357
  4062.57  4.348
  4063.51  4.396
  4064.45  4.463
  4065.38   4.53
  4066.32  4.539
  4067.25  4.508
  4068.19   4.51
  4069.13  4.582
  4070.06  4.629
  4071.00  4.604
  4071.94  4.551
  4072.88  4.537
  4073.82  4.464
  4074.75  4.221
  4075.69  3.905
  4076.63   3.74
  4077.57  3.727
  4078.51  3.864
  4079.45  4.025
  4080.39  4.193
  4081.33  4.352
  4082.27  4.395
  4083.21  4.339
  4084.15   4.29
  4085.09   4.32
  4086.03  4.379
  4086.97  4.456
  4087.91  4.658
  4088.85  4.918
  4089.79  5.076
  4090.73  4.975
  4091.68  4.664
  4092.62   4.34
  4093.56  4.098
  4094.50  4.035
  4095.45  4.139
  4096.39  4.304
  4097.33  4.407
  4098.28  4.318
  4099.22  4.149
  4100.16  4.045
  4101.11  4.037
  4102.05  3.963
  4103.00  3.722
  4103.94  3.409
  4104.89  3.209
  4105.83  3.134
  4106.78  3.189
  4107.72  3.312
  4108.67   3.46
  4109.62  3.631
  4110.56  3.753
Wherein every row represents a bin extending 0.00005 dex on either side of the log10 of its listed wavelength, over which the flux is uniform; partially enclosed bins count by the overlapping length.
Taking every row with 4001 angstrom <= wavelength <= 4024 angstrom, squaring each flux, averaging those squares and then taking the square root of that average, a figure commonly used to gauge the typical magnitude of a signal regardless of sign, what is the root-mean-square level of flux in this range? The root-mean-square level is 4.52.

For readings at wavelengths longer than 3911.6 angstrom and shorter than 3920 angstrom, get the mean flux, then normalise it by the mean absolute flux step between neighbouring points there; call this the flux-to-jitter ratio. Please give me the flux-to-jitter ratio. 28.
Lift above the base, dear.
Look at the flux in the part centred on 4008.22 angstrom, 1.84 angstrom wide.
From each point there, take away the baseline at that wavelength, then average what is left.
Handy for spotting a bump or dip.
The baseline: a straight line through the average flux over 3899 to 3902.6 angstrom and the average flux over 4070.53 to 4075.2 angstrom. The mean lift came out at 0.44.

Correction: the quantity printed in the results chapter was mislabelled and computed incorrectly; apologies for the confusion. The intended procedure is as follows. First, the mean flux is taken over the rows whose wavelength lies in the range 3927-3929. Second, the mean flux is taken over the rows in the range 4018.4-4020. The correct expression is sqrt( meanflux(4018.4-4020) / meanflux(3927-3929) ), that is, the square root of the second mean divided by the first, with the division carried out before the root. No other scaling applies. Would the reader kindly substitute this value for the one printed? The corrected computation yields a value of 1.28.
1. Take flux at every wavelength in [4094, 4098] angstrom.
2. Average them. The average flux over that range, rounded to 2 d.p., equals 4.22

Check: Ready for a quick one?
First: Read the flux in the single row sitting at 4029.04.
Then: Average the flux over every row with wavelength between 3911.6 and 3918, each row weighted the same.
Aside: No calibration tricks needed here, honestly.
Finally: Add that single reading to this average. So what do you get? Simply 8.7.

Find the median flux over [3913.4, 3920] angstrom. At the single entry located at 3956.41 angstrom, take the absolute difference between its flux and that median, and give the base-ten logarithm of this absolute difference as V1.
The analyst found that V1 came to -0.10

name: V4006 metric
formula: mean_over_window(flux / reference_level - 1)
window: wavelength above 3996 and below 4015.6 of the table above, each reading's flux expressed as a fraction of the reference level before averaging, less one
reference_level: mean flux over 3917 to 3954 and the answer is 0.22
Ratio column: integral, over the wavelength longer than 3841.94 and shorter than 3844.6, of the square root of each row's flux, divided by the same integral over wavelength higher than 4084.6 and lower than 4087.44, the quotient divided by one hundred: 0.0081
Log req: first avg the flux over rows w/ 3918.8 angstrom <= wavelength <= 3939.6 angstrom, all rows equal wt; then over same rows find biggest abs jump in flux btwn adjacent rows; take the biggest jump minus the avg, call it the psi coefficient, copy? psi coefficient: -2.90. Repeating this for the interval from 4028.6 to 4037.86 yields -3.98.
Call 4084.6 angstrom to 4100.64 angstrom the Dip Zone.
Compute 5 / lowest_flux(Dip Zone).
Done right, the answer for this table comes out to 1.24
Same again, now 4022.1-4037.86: 1.23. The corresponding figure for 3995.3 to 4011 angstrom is 1.32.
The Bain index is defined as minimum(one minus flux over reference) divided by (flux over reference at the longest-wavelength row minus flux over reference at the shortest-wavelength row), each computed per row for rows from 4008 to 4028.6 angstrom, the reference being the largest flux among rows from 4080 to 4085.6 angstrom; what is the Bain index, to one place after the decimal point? 1.2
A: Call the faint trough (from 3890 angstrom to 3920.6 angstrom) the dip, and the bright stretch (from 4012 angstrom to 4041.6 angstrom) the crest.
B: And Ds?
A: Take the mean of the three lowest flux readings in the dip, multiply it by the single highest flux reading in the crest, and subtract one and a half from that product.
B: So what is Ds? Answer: 15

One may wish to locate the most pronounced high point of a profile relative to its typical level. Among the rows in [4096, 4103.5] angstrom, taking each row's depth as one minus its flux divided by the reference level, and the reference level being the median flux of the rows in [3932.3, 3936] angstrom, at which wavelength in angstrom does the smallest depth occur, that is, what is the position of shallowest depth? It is 4097.33 angstrom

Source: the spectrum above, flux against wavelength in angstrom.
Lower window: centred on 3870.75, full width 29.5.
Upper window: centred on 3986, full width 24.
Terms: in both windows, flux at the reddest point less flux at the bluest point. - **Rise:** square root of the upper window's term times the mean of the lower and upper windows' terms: 0.67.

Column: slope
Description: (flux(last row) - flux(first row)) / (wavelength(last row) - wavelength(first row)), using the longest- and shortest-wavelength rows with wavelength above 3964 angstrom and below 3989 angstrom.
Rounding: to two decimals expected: 0.06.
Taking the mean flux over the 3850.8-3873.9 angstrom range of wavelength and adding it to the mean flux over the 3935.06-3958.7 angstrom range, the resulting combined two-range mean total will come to 7.5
